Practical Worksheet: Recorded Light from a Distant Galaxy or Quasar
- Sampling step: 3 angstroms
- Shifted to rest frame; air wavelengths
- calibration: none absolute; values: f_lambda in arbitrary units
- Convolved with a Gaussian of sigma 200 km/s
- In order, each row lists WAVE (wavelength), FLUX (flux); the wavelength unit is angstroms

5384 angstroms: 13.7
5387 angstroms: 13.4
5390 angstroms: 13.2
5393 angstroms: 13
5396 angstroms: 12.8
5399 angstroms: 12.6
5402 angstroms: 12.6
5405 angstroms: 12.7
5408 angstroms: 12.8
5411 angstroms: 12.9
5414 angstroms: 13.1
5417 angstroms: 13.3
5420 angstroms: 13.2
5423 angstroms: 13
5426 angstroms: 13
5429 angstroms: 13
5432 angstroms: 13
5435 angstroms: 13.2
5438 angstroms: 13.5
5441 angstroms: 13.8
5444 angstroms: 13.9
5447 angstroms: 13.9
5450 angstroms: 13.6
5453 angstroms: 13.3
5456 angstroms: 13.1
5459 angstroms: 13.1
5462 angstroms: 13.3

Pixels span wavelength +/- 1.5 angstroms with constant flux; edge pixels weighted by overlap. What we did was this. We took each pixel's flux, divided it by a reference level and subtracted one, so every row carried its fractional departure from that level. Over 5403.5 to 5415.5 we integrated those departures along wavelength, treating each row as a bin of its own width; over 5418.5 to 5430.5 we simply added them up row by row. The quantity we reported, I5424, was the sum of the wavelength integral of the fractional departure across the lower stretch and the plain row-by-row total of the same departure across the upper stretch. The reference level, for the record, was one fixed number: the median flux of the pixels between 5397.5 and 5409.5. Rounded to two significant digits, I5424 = 0.34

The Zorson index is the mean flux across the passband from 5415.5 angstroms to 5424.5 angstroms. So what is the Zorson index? 13.2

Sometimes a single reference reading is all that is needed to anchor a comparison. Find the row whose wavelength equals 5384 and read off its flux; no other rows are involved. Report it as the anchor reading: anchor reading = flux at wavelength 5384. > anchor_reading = 13.7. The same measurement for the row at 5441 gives 13.8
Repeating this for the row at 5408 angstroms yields 12.8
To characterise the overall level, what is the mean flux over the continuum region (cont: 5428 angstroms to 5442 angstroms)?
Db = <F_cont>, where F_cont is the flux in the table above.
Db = 13.3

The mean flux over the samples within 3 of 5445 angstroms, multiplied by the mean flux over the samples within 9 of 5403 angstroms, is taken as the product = 177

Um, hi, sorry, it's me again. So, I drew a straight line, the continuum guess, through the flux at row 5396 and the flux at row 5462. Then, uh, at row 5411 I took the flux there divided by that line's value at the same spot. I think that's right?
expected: 1.00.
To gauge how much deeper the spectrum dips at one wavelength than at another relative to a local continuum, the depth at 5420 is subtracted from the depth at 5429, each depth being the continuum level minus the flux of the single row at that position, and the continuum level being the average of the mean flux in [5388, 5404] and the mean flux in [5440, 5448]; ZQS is 0.20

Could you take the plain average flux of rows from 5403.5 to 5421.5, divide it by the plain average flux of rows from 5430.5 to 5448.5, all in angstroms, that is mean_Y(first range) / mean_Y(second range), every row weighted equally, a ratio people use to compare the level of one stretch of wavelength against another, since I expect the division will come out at 0.959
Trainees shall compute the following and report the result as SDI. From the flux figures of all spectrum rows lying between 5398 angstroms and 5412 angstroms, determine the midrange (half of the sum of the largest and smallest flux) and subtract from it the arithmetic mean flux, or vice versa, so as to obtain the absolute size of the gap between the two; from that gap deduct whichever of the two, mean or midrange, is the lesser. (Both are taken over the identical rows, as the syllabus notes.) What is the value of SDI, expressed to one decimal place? -12.7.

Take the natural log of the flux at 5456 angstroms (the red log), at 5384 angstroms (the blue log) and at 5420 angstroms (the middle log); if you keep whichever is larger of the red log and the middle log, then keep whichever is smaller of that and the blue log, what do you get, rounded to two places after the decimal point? 2.58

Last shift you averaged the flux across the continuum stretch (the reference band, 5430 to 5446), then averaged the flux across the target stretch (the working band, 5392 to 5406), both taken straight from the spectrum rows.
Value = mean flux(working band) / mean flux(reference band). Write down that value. 0.945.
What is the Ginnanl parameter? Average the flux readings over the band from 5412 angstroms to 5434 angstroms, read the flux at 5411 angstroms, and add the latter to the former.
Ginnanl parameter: 26.0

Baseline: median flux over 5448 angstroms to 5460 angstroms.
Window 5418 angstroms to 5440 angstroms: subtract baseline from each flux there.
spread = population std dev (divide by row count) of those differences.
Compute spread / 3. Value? 0.058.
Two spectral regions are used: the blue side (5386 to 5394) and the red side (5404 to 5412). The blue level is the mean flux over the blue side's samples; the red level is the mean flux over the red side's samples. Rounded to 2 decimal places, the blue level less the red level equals 0.40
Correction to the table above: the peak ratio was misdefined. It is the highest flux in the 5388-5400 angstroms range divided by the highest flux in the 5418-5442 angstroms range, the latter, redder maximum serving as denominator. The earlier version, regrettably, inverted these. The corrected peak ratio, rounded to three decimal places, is 0.957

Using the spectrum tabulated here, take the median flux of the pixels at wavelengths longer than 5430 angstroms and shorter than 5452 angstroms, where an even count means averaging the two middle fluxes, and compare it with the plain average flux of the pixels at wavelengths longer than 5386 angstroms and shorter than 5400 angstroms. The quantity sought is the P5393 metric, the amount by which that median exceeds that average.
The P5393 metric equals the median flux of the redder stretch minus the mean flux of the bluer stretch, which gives 0.6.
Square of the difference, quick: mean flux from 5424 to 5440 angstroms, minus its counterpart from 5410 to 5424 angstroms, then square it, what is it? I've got 0.0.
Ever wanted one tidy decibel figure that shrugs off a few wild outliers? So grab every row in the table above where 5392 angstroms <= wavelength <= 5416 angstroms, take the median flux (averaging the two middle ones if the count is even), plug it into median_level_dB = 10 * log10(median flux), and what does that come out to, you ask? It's 11.1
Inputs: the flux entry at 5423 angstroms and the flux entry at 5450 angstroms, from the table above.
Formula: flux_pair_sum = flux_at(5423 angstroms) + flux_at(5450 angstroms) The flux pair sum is 26.6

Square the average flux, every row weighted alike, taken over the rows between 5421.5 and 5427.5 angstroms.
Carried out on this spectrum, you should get 169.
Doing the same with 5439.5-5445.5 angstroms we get 192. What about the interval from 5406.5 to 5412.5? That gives 165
